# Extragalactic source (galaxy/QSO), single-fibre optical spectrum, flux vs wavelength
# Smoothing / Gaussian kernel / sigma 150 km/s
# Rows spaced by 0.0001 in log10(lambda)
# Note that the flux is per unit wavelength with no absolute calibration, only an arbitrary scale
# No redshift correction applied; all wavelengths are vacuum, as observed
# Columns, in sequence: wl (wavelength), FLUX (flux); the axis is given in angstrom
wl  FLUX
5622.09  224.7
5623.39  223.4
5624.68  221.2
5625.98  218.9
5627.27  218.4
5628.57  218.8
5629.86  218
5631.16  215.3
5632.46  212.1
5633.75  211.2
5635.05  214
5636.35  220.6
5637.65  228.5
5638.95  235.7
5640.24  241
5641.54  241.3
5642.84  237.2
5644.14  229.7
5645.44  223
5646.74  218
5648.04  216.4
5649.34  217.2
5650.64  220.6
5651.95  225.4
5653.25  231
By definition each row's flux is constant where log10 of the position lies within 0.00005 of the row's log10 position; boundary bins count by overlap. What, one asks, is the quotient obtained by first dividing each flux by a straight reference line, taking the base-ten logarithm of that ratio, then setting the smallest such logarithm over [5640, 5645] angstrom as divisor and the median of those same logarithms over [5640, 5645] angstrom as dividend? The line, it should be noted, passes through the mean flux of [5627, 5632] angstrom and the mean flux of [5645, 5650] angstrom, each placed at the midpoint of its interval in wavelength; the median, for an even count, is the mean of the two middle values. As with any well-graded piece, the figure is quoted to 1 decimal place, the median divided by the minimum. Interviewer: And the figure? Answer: 1.8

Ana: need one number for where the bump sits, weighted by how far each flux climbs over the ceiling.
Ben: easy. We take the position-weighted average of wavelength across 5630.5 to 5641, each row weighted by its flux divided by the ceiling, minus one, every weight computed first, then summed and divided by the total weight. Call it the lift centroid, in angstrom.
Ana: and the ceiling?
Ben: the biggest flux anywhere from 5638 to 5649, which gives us 5634.2 angstrom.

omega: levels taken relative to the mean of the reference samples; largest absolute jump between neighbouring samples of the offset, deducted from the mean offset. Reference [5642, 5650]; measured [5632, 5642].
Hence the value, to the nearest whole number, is -6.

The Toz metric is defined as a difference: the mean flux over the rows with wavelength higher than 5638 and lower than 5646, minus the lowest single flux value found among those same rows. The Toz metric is 12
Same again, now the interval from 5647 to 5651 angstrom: 2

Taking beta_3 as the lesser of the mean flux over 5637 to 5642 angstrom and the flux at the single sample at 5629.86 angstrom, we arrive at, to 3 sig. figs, 218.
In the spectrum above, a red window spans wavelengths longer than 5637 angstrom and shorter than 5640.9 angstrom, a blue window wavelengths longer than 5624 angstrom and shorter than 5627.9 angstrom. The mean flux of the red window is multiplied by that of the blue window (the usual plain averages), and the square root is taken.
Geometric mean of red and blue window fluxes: 227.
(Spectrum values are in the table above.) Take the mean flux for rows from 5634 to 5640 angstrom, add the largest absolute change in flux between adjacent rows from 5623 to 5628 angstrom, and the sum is 227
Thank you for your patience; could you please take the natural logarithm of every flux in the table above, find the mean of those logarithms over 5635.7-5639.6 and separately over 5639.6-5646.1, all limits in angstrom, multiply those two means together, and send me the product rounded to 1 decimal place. 29.6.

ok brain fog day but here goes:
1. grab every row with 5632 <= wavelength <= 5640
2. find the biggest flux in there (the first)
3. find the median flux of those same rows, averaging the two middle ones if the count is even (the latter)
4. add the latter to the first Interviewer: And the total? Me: 453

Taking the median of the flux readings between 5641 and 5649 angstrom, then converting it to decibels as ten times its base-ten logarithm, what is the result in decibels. 23.5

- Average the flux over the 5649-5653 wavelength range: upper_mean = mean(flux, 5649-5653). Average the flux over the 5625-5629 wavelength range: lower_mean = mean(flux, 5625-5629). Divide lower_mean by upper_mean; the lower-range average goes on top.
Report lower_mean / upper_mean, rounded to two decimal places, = 0.99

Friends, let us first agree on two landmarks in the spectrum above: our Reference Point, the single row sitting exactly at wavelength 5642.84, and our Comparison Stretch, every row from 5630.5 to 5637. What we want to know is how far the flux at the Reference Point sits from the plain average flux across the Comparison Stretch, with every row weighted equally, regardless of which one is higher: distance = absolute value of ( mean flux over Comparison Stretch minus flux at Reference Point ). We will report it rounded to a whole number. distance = 23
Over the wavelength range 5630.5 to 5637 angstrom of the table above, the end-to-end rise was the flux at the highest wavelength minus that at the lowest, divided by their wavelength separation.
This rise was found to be 1.0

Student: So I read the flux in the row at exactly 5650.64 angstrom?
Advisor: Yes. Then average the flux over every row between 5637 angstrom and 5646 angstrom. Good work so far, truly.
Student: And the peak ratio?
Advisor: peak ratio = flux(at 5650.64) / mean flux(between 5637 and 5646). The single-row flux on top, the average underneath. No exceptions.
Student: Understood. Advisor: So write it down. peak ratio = 0.94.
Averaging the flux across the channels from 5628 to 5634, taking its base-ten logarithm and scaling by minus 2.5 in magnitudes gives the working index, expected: -5.83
